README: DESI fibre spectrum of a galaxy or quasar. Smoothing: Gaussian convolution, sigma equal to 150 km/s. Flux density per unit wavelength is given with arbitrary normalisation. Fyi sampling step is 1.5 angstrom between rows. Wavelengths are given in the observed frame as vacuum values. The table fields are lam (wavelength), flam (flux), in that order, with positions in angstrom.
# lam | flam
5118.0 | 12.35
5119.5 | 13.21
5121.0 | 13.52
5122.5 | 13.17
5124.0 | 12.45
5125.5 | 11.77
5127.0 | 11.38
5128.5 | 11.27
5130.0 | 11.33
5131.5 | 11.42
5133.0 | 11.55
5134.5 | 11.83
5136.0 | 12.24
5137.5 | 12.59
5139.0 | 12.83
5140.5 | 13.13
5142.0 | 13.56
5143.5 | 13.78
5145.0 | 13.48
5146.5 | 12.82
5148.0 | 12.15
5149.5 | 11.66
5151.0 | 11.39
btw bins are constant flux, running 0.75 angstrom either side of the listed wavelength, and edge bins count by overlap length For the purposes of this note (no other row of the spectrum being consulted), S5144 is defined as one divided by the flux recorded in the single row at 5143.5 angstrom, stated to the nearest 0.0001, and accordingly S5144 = 0.0726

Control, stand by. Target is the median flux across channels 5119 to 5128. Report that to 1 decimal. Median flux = 12.8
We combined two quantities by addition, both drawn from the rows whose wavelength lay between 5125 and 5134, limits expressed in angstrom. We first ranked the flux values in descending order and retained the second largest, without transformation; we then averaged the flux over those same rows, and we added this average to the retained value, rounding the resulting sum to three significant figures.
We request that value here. 23.0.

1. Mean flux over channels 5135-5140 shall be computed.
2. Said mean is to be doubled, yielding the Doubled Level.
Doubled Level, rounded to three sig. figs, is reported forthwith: 25.1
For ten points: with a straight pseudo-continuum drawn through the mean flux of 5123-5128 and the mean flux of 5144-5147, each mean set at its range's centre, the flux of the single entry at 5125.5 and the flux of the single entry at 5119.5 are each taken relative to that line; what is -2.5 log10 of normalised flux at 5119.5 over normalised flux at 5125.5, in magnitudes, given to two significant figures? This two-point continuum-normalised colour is -0.16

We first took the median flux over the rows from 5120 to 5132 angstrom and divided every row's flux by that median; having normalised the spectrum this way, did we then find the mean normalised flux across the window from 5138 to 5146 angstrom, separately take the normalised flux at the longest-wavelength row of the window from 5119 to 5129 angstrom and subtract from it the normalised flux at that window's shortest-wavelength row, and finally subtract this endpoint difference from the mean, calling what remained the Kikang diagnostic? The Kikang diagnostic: 1.32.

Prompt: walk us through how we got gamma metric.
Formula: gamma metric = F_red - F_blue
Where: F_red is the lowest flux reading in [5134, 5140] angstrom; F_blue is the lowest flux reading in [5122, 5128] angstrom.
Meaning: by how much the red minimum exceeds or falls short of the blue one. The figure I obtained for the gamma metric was 0.45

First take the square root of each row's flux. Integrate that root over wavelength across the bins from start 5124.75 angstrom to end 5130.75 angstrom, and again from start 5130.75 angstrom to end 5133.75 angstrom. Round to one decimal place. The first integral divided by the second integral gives 2.0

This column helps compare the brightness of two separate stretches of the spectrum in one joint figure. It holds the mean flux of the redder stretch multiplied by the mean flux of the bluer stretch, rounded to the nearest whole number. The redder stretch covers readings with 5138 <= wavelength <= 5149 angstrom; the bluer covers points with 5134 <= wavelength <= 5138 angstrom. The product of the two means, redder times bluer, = 160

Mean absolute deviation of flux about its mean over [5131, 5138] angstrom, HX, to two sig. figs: 0.39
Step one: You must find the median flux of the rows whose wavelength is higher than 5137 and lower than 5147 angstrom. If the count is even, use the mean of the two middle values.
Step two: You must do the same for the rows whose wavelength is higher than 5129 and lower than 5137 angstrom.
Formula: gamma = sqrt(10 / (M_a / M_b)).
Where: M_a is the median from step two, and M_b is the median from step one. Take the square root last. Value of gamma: 3.37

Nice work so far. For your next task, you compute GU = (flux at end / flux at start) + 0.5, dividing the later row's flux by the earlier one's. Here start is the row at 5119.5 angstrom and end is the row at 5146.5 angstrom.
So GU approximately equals 1.47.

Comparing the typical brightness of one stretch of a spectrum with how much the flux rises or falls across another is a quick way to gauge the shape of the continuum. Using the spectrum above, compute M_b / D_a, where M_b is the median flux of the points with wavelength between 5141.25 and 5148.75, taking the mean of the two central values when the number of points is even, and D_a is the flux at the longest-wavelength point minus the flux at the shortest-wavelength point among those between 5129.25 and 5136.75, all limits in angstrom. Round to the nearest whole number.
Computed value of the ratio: 15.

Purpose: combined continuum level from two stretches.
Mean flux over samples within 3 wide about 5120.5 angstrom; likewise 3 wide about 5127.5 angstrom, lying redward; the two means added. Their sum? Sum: 24.7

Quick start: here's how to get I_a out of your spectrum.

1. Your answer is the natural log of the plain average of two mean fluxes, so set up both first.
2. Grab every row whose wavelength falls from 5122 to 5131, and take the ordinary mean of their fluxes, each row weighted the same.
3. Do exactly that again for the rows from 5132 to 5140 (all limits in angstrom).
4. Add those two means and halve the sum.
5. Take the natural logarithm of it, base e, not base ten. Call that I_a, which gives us 2.49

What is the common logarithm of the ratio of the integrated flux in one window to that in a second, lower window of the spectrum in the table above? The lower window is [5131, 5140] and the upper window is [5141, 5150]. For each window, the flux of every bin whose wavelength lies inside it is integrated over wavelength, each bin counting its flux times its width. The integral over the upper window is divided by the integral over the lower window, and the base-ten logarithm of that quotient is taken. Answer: 0.029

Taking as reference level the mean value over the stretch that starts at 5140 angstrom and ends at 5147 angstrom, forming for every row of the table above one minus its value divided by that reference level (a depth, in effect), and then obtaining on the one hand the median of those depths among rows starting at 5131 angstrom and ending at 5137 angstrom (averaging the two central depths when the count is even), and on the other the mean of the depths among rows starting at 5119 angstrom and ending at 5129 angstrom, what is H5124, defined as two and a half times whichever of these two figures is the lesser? 0.18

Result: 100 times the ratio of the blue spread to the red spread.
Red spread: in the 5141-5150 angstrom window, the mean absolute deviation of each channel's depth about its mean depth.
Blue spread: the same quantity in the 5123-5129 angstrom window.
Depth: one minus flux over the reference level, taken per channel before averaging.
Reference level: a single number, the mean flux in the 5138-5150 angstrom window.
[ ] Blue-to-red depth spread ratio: 56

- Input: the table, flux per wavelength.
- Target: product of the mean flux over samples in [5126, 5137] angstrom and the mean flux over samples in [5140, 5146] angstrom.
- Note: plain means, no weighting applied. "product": 156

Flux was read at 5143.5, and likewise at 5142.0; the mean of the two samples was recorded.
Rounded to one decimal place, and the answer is 13.7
